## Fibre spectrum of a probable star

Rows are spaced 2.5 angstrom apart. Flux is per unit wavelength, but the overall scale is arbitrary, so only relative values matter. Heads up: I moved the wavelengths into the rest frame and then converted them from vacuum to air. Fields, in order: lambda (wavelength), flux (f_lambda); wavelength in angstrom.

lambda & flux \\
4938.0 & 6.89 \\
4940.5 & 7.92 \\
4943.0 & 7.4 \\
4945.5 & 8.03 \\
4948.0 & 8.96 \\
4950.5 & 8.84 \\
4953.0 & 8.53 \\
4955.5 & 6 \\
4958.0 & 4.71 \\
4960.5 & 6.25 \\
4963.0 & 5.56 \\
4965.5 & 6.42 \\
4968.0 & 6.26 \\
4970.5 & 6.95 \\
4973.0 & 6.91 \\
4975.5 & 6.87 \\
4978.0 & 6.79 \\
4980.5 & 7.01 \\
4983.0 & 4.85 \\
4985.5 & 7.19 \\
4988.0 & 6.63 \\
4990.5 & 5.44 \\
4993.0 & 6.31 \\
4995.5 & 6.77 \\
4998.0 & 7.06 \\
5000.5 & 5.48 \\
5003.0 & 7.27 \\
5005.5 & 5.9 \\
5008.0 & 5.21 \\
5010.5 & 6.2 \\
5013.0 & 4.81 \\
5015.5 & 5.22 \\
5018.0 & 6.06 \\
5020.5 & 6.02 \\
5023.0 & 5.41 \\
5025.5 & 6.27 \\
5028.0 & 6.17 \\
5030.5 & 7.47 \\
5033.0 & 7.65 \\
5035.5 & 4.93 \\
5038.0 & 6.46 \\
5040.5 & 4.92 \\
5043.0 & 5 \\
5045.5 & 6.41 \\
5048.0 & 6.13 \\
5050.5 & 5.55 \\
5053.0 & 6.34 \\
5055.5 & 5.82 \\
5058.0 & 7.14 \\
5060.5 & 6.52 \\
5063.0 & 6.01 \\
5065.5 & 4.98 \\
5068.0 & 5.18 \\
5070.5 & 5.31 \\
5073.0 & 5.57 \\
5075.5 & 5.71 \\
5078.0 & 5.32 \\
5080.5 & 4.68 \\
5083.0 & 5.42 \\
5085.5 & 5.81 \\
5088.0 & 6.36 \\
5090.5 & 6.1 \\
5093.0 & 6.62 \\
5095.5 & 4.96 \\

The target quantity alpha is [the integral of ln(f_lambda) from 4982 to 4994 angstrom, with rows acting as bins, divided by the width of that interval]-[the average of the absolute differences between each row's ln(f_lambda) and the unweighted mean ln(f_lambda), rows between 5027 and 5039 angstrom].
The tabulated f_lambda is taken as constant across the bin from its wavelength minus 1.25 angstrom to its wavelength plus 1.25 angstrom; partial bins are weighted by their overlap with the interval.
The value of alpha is 1.67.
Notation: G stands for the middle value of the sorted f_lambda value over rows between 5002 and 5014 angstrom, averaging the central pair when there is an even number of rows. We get 5.90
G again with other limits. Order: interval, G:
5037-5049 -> 6.13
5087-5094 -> 6.36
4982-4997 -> 6.47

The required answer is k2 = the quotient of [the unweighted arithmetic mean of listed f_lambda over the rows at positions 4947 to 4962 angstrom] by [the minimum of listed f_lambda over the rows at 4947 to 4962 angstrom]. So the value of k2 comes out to 1.53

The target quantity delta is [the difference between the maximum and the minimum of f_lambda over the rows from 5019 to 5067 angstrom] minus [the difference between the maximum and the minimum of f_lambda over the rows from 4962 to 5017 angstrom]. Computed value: 0.27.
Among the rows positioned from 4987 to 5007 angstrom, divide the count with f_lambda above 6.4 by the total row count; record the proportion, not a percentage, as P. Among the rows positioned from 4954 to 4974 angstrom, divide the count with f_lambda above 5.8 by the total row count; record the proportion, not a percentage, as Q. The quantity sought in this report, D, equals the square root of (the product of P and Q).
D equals 0.61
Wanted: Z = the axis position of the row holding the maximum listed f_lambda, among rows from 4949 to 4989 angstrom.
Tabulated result 4950.5 angstrom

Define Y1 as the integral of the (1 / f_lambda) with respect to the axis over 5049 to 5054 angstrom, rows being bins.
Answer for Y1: 0.846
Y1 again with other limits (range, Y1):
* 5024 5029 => 0.810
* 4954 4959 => 0.924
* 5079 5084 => 0.996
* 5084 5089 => 0.830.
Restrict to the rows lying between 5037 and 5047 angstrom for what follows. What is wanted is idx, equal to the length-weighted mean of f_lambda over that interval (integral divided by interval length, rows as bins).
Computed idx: 5.7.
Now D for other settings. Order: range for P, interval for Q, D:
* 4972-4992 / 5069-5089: 0.43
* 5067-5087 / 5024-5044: 0.00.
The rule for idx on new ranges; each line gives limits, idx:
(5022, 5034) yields 6.6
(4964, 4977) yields 6.7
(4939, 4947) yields 7.8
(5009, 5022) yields 5.6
